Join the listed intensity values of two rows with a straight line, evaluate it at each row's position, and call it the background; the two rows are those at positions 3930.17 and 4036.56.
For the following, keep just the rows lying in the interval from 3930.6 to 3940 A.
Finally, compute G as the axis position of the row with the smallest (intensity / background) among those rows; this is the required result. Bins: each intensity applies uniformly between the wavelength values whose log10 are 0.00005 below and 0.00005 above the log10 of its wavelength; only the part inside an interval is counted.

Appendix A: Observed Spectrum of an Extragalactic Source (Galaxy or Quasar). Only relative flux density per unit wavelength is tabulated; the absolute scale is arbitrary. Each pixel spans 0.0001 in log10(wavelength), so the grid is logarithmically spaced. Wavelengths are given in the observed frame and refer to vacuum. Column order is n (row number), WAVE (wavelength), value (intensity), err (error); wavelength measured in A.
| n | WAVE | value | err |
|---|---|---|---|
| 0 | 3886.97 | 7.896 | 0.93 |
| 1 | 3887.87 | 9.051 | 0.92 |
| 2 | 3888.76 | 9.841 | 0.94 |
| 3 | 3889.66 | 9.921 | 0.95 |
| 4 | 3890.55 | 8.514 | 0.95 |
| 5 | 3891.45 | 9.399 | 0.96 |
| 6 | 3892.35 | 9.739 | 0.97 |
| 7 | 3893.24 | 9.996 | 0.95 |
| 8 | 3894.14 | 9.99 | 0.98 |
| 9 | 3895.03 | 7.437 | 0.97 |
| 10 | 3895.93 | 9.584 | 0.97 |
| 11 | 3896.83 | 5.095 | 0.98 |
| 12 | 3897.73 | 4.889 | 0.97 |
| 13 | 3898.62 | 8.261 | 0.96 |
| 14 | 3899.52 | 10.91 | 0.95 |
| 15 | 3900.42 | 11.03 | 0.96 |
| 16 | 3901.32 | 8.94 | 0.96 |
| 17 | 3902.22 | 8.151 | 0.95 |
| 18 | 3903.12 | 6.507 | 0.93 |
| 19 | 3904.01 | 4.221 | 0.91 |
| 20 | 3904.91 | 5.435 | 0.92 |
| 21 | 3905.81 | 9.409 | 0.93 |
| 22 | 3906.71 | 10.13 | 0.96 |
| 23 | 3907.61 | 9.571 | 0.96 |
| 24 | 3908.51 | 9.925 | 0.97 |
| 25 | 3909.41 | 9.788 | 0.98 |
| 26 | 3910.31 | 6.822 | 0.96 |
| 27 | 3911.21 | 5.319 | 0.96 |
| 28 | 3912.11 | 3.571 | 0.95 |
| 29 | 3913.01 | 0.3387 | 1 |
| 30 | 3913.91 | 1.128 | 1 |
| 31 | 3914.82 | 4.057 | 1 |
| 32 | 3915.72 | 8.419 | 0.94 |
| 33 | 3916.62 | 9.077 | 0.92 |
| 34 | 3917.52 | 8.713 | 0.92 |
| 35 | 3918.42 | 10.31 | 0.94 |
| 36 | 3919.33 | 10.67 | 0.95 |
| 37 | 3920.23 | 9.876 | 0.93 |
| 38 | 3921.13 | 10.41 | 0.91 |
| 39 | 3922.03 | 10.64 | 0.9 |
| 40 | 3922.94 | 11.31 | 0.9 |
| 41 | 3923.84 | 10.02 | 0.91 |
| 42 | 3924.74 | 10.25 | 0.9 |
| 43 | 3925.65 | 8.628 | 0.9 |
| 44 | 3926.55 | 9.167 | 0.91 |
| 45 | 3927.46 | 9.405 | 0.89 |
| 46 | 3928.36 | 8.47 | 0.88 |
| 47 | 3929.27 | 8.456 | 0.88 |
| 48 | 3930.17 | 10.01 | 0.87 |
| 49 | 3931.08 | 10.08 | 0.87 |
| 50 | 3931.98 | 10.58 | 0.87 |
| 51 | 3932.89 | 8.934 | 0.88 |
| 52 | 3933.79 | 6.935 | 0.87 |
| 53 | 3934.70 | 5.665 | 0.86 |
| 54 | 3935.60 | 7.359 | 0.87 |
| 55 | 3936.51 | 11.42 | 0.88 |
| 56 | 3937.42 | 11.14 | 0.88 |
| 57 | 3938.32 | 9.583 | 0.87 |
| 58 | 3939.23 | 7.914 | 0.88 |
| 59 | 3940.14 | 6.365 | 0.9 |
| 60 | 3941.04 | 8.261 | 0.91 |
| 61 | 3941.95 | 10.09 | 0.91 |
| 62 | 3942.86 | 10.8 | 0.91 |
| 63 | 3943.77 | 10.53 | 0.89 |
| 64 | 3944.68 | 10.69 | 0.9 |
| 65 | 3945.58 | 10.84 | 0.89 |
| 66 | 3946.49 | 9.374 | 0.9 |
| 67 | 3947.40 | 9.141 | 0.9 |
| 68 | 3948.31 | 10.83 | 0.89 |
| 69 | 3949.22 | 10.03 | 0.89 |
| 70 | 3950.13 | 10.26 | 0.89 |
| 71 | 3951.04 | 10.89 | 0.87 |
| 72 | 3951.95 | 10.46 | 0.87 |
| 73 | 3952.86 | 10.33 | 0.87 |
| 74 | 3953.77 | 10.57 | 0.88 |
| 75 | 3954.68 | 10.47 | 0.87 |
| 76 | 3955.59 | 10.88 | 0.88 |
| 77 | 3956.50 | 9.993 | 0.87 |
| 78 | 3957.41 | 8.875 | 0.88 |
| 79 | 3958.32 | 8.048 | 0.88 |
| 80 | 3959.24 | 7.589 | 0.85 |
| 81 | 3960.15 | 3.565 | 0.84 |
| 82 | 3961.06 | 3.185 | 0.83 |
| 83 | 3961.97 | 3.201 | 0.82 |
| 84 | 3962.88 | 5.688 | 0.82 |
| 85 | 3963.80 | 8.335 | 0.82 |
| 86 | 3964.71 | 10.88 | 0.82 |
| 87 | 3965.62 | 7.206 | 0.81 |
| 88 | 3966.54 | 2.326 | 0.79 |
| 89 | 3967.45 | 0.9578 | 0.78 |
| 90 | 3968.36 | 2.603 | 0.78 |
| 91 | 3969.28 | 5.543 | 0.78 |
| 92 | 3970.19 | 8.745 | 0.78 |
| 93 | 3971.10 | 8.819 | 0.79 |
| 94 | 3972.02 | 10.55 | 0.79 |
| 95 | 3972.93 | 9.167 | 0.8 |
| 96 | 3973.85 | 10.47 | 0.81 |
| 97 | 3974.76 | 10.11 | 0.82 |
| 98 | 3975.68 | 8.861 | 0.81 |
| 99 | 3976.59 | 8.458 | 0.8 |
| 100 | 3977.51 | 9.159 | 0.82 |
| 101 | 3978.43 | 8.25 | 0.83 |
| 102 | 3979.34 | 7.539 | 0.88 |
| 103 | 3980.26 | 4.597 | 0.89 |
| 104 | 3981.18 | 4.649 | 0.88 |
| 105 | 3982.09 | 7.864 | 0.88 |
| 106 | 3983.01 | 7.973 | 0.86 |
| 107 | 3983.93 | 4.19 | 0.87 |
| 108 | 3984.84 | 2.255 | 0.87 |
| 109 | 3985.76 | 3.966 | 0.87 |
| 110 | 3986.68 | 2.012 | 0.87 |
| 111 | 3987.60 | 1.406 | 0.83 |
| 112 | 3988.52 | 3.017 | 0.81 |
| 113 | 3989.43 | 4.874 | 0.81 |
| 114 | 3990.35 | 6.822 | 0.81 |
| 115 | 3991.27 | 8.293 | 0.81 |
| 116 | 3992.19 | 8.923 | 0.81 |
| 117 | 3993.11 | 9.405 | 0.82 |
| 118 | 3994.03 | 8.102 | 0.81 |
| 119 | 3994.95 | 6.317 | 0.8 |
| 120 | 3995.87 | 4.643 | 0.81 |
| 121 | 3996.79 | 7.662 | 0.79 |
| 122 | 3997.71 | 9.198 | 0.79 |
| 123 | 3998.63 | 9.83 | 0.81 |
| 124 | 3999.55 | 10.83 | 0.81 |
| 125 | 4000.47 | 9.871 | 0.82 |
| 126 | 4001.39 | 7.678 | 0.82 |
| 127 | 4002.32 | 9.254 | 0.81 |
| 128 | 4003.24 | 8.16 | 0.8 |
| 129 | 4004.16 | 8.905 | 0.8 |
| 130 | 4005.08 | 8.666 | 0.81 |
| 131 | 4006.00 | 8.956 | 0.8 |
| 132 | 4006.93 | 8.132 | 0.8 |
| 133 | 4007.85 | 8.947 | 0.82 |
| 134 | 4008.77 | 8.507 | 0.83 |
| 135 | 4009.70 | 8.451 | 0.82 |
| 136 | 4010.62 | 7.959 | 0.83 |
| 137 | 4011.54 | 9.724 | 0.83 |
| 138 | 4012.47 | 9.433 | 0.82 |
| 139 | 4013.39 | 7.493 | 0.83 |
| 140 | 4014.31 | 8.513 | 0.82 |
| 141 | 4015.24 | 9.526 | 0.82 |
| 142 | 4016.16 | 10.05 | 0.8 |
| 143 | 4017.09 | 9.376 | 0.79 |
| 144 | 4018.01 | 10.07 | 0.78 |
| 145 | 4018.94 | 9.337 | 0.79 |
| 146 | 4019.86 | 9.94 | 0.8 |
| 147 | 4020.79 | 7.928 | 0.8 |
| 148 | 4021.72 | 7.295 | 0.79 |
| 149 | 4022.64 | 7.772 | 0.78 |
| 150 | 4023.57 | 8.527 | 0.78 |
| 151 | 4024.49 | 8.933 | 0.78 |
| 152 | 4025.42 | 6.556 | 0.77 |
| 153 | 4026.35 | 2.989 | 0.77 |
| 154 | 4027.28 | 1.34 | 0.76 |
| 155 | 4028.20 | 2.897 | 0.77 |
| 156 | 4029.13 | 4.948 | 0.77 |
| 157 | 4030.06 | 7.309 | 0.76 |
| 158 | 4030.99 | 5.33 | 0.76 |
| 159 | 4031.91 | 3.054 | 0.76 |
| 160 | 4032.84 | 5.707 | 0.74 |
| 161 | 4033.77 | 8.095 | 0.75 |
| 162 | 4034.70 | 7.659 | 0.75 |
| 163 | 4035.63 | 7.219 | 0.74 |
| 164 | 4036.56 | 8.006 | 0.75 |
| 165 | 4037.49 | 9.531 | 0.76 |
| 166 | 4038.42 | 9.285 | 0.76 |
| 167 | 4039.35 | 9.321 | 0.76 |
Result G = 3934.70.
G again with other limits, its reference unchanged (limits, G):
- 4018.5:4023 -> 4021.72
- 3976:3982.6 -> 3980.26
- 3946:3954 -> 3947.40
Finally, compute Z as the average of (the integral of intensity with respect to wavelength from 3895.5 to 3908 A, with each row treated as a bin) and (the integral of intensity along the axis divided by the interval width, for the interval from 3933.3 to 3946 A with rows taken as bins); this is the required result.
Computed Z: 55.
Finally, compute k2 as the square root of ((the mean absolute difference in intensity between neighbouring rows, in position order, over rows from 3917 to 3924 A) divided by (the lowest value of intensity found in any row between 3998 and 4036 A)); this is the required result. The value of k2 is 0.8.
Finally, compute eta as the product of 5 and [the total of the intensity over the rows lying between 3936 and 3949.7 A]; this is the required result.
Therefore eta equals 735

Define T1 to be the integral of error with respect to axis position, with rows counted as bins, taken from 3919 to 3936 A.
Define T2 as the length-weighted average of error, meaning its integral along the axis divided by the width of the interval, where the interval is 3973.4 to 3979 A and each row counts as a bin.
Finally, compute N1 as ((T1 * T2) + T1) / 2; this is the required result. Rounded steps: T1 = 15.2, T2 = 0.817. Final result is 13.8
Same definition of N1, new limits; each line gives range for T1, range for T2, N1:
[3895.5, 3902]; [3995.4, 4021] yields 5.7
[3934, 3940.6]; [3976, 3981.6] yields 5.4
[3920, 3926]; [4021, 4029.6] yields 4.8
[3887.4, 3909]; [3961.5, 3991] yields 18.8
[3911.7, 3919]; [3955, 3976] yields 6.4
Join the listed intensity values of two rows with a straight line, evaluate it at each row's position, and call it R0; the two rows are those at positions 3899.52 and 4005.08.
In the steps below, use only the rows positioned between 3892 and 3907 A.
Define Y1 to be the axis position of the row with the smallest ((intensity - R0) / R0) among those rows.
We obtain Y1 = 3904.01 A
